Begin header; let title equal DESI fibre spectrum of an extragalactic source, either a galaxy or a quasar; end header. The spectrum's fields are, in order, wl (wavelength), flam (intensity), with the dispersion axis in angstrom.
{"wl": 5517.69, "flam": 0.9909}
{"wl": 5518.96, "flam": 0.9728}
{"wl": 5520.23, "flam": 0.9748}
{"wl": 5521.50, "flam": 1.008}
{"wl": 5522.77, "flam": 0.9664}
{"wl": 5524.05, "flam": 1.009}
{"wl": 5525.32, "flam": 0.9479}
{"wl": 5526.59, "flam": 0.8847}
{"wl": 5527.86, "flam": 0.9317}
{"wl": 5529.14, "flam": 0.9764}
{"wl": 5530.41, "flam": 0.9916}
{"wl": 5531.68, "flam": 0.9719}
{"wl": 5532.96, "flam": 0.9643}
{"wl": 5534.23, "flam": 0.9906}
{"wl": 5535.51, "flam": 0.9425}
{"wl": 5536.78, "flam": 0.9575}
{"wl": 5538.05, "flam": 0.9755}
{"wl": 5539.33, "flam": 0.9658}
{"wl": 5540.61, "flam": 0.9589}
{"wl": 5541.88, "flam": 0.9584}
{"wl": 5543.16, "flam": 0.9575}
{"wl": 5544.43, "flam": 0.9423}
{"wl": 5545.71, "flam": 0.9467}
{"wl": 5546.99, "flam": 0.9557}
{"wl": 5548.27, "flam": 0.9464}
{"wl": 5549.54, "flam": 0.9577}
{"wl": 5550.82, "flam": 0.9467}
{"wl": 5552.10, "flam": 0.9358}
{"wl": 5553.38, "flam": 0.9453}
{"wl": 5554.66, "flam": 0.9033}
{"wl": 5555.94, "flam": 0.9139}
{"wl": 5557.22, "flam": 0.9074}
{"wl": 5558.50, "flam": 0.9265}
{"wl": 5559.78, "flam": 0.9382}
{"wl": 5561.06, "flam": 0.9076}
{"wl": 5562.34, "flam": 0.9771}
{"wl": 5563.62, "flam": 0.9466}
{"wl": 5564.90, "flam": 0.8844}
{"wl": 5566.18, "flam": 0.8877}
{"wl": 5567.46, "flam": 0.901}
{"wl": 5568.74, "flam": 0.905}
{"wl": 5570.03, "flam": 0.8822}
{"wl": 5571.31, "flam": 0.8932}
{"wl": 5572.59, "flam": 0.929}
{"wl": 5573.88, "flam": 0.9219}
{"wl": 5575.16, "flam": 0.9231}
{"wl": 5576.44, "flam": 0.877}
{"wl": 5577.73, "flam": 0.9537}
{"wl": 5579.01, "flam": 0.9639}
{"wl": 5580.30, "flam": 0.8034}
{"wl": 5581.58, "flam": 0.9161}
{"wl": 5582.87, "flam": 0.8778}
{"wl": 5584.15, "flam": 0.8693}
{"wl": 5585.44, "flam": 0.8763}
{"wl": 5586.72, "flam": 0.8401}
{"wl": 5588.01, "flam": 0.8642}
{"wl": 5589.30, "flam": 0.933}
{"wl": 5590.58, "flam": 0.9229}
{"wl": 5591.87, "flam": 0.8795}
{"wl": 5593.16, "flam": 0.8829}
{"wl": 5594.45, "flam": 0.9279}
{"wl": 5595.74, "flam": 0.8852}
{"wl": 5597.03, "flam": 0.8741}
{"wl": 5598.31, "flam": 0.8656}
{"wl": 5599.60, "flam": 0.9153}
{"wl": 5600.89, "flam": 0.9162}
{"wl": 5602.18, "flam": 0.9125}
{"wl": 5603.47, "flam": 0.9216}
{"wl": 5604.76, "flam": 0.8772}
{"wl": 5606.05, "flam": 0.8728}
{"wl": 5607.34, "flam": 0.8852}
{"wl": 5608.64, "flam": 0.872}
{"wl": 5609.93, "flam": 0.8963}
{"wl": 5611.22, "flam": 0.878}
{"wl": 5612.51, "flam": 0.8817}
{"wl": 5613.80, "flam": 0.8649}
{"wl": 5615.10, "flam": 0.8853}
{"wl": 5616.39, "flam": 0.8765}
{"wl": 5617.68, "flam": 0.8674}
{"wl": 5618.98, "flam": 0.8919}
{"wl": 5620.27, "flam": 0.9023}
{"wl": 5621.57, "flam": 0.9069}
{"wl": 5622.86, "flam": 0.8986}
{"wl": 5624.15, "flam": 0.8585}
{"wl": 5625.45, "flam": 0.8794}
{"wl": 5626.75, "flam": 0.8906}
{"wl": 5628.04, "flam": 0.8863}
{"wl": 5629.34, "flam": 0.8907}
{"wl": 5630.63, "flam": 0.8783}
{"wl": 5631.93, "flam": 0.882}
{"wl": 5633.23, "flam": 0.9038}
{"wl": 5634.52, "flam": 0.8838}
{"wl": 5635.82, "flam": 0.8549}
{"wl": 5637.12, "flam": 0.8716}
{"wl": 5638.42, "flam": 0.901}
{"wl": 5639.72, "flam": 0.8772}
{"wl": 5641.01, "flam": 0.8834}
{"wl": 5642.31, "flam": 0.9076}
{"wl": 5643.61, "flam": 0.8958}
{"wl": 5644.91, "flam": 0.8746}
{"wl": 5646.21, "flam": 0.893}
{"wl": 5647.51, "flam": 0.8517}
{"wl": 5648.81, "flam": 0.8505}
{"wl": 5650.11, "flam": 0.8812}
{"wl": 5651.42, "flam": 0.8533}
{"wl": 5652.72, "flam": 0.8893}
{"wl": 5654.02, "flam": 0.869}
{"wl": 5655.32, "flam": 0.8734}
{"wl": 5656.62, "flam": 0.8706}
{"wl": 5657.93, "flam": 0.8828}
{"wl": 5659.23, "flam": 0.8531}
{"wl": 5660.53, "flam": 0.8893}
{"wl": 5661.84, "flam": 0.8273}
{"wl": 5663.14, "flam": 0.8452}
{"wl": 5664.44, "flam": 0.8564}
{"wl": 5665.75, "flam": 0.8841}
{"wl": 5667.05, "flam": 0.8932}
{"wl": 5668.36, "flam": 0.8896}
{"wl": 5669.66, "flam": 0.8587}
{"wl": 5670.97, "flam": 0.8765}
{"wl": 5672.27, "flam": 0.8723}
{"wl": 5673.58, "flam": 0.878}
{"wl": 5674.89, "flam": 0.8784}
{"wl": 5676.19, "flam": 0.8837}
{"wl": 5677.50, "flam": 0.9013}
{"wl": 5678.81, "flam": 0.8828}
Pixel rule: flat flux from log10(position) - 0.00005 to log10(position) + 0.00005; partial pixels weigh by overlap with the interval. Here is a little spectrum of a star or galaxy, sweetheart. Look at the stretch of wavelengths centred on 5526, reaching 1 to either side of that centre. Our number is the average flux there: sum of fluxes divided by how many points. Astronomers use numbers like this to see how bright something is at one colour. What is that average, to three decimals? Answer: 0.916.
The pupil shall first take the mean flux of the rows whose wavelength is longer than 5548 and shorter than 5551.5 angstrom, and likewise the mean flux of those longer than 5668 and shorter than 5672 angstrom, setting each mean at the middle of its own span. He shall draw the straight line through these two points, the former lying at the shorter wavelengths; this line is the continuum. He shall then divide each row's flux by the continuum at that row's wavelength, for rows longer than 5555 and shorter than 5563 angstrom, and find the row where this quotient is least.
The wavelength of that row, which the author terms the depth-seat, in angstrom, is 5557.22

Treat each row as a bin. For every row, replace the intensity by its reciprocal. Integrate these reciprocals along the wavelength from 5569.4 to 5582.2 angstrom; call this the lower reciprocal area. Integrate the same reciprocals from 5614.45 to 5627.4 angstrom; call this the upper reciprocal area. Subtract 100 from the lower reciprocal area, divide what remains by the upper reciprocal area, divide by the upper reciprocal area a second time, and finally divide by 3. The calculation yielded -0.134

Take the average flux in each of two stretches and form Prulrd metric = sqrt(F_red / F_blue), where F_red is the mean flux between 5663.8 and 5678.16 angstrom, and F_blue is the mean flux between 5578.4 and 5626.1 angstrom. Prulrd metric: 0.995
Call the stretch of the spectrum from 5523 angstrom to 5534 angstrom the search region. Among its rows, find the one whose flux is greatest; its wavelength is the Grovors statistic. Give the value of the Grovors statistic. 5524.05 angstrom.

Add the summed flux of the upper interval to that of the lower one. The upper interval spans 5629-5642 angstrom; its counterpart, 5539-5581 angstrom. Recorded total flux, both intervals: 39.4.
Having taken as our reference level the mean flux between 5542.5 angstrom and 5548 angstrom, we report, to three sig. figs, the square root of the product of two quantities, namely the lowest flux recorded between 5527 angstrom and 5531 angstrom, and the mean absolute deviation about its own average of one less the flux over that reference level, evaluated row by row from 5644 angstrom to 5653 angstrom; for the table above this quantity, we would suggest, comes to 0.125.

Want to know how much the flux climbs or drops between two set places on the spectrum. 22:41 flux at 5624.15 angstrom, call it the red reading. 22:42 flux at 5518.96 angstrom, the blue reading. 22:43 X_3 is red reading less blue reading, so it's -0.11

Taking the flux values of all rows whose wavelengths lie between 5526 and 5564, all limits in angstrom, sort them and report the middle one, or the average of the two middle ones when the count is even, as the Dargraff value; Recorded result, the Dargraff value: 0.947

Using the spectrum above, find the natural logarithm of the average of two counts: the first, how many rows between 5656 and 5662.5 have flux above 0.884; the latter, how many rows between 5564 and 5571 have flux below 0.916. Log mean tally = 1.10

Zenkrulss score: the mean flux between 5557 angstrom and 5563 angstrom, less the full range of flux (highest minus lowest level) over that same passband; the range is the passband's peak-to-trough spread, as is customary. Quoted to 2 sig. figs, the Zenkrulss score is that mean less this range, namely 0.86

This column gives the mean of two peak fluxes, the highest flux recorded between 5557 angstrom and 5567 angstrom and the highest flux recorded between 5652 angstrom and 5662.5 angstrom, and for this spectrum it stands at 0.933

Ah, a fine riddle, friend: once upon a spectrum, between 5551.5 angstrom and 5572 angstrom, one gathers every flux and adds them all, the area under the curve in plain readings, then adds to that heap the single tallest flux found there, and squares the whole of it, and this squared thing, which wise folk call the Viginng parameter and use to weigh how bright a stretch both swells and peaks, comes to 244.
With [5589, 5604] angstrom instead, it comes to 139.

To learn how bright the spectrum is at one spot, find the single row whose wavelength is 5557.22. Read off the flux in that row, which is 0.9074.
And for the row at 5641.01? 0.8834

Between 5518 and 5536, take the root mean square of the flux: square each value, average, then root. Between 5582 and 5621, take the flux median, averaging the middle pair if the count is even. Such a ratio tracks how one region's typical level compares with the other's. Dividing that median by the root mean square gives 0.91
